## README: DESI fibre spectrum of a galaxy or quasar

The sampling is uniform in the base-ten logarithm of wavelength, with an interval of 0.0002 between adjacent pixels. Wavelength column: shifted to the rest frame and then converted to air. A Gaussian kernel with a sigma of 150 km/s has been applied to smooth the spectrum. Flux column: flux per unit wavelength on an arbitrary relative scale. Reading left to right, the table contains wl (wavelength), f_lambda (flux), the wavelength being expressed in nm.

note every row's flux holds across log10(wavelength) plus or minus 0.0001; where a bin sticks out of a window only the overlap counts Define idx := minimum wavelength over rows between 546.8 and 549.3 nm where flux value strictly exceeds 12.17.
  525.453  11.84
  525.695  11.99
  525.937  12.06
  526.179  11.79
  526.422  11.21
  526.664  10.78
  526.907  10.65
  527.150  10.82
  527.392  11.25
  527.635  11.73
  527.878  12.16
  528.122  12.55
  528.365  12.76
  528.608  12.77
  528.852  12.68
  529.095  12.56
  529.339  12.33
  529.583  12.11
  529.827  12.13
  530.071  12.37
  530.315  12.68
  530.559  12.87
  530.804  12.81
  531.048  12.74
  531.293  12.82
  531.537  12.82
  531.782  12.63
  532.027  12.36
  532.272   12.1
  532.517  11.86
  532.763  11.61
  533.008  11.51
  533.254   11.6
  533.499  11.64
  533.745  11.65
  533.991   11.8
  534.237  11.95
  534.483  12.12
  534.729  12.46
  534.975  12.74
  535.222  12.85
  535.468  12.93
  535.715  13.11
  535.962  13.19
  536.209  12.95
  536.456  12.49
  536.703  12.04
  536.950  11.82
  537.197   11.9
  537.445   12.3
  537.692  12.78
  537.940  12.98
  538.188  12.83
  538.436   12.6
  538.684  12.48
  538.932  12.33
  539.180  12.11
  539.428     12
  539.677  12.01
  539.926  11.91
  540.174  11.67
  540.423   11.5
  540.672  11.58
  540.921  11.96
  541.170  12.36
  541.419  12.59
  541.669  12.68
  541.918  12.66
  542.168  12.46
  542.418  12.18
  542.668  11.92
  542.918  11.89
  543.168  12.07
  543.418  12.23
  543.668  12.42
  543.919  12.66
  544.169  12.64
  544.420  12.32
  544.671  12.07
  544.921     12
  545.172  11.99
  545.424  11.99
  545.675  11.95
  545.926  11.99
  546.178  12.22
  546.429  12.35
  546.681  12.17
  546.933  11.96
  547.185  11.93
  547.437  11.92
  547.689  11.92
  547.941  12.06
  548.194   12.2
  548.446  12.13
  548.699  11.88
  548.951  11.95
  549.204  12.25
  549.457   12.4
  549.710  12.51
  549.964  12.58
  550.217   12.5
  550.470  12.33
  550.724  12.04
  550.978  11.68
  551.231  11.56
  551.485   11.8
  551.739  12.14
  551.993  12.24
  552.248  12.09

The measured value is 548.194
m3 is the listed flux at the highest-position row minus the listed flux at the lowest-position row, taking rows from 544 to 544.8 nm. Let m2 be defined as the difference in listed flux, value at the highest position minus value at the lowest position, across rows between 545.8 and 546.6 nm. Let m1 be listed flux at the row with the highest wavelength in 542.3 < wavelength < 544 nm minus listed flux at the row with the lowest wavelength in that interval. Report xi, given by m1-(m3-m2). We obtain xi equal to 1.4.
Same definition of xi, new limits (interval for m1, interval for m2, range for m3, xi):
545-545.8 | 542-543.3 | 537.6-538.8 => -0.1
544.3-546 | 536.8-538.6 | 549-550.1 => 0.1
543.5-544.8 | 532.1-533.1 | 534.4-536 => -2.0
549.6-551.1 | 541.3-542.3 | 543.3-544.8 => -0.8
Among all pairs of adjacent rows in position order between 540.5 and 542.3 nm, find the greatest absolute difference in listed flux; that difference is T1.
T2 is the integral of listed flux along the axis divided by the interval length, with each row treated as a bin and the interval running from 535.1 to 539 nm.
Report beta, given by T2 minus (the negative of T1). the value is 13.00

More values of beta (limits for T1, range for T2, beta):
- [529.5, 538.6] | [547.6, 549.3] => 12.54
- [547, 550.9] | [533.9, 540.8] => 12.64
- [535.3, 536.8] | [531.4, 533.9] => 12.44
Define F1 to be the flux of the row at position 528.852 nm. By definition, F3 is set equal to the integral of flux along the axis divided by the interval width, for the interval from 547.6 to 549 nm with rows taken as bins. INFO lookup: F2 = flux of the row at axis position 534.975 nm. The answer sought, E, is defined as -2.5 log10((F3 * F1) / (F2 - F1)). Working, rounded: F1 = 12.68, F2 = 12.74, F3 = 12.0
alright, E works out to -8.5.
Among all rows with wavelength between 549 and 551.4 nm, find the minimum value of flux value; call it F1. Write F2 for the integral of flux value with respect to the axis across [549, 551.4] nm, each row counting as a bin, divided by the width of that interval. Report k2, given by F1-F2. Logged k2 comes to -0.629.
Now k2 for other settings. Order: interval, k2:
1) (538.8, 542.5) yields -0.634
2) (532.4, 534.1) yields -0.152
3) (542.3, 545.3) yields -0.308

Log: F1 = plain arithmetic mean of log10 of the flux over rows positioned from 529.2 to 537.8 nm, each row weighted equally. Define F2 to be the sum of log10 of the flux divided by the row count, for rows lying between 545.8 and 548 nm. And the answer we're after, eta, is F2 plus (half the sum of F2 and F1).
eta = 2.17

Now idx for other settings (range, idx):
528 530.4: 528.122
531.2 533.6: 531.293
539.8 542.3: 541.170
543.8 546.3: 543.919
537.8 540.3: 537.940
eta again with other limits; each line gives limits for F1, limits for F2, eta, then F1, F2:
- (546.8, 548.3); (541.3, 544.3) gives 2.18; 1.079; 1.09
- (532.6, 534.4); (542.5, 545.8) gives 2.16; 1.067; 1.09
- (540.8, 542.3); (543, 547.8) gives 2.17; 1.095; 1.08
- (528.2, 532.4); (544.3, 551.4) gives 2.17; 1.099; 1.08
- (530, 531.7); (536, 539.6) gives 2.19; 1.105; 1.09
